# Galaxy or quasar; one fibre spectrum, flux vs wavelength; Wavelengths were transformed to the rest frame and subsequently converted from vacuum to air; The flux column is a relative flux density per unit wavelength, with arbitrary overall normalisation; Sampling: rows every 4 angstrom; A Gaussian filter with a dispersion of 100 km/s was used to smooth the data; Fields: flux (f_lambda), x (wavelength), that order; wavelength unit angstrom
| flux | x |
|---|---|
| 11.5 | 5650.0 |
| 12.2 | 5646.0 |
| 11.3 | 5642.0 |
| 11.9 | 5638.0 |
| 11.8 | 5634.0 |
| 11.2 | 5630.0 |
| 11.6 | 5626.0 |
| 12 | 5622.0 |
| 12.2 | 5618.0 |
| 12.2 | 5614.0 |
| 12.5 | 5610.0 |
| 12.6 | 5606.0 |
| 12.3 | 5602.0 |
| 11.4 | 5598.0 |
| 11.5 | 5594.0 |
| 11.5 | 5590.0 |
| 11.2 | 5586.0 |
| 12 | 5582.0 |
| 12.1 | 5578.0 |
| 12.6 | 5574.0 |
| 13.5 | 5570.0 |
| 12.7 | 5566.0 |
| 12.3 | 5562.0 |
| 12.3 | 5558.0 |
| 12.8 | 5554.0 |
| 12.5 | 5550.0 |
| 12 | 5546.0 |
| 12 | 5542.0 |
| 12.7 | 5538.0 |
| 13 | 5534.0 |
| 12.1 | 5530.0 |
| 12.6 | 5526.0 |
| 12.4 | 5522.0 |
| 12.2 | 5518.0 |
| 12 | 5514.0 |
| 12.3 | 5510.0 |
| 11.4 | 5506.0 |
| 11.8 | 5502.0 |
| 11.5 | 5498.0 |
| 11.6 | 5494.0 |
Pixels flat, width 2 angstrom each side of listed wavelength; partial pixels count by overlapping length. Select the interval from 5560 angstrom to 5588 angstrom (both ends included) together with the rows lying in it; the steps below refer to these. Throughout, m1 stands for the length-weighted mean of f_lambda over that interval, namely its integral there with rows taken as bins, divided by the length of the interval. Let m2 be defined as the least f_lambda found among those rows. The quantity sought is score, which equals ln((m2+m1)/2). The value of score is 2.47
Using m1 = 12.3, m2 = 11.2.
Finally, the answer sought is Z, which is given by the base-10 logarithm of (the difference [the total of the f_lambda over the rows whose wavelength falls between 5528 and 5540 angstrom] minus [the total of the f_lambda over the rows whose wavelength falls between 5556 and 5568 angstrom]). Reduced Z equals -0.3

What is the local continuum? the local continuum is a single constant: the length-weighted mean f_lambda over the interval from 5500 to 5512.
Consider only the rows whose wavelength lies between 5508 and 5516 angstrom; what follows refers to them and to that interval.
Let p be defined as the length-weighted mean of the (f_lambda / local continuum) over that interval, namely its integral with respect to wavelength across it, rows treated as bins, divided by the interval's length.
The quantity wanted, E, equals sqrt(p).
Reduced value 1.013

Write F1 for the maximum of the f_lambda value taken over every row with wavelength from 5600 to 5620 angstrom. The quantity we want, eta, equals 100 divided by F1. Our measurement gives 7.94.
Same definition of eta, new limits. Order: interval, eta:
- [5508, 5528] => 7.94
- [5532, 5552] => 7.69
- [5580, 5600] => 8.33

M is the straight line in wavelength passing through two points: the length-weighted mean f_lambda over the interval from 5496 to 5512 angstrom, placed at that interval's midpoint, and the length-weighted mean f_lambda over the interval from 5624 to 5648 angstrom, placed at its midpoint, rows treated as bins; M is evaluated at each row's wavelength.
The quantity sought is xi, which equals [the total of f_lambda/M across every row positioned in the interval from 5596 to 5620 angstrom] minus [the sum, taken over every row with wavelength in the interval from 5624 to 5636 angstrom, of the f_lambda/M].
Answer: 3.30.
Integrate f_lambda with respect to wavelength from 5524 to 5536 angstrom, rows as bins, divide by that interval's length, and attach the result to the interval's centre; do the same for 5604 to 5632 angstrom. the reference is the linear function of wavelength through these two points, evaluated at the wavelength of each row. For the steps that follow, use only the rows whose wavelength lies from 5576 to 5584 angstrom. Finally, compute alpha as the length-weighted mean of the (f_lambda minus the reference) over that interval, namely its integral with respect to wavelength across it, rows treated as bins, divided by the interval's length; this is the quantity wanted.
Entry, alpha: -0.2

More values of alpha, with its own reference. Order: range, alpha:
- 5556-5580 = 0.2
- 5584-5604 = -0.6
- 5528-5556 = -0.1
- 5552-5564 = 0.1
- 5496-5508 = -1.2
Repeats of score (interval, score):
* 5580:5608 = 2.44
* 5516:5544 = 2.50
